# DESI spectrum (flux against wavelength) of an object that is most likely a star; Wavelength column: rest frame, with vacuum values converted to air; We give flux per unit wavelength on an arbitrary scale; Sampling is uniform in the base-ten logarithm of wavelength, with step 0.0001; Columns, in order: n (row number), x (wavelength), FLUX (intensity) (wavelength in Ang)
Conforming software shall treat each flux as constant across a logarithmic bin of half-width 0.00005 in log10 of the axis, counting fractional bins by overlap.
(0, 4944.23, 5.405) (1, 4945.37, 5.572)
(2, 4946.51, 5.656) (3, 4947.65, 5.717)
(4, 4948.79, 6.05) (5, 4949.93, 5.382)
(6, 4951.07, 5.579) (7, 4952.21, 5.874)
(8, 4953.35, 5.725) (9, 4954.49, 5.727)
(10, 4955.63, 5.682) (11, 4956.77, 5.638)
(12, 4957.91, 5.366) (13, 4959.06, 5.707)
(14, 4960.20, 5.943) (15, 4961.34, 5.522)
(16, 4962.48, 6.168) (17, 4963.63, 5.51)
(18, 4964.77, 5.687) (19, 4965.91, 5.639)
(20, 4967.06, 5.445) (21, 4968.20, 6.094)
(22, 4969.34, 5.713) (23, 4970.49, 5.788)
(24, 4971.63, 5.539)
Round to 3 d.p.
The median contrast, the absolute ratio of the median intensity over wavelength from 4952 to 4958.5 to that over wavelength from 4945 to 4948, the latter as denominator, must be 1.008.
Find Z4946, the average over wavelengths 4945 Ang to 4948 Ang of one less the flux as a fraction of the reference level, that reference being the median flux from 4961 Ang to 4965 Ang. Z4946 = -0.008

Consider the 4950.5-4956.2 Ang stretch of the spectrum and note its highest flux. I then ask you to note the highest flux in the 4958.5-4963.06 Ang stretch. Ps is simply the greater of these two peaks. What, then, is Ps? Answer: 6.17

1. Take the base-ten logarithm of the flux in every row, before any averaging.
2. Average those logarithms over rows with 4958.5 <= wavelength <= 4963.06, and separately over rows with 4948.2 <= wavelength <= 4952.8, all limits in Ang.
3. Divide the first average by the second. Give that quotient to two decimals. 1.01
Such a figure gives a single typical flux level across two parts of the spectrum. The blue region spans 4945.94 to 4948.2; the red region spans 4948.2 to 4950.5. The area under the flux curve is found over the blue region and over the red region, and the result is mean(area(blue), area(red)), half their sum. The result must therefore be 12.99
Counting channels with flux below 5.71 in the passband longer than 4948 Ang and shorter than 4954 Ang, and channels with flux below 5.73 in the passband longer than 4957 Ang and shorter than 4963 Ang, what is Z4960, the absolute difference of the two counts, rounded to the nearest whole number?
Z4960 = 1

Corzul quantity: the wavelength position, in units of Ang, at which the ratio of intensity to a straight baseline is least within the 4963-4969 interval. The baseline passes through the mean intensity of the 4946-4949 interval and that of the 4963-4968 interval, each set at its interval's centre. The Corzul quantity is 4967.06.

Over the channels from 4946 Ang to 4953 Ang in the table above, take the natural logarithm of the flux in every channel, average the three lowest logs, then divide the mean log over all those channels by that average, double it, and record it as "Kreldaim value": 2.035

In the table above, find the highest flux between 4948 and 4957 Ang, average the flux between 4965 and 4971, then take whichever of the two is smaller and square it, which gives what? 32.9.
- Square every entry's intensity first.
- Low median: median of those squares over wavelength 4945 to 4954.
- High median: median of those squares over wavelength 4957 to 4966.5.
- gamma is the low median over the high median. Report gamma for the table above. 1.01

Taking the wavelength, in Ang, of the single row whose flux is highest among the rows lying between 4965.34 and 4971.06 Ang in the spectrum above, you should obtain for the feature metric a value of 4968.20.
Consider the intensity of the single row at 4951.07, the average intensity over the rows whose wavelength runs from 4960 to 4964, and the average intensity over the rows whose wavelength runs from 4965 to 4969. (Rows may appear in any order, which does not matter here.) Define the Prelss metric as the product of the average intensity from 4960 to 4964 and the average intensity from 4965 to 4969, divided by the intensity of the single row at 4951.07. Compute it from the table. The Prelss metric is 5.94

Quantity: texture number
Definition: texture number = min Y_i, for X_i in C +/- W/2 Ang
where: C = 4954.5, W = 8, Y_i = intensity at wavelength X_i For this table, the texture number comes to 5.366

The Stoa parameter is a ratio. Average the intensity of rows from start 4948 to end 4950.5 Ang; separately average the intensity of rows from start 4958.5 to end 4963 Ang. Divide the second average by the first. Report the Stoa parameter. 1.02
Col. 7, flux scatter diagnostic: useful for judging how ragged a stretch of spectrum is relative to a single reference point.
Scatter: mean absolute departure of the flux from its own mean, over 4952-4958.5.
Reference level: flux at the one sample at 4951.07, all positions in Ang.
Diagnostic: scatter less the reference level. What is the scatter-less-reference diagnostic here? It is -5.47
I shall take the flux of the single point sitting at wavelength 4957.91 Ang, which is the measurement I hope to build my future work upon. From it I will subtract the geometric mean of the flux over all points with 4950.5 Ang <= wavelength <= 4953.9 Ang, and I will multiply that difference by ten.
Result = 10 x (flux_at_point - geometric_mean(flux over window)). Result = -3.6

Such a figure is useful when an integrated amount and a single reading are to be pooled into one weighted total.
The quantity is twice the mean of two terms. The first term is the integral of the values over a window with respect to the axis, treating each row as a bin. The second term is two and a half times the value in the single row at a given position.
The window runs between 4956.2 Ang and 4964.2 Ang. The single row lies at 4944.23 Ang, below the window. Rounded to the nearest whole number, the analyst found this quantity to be 59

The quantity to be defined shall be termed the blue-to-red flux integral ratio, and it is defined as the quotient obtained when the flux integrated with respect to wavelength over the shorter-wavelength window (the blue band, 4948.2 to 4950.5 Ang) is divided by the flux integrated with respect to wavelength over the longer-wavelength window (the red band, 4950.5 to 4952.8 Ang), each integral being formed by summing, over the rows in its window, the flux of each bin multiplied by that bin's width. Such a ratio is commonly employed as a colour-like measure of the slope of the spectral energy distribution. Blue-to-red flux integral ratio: 1.00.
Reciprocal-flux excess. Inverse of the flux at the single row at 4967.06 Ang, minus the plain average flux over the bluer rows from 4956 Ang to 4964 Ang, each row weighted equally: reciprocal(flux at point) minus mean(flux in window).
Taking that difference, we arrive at -5.51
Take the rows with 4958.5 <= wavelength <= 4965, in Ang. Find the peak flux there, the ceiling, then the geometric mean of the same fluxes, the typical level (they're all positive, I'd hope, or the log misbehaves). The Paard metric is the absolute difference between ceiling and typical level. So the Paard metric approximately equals 0.42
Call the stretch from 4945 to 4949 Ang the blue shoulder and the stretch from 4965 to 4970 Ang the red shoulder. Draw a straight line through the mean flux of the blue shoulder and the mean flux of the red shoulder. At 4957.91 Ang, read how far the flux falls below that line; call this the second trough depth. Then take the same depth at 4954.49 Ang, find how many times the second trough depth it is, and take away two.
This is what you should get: -2.0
